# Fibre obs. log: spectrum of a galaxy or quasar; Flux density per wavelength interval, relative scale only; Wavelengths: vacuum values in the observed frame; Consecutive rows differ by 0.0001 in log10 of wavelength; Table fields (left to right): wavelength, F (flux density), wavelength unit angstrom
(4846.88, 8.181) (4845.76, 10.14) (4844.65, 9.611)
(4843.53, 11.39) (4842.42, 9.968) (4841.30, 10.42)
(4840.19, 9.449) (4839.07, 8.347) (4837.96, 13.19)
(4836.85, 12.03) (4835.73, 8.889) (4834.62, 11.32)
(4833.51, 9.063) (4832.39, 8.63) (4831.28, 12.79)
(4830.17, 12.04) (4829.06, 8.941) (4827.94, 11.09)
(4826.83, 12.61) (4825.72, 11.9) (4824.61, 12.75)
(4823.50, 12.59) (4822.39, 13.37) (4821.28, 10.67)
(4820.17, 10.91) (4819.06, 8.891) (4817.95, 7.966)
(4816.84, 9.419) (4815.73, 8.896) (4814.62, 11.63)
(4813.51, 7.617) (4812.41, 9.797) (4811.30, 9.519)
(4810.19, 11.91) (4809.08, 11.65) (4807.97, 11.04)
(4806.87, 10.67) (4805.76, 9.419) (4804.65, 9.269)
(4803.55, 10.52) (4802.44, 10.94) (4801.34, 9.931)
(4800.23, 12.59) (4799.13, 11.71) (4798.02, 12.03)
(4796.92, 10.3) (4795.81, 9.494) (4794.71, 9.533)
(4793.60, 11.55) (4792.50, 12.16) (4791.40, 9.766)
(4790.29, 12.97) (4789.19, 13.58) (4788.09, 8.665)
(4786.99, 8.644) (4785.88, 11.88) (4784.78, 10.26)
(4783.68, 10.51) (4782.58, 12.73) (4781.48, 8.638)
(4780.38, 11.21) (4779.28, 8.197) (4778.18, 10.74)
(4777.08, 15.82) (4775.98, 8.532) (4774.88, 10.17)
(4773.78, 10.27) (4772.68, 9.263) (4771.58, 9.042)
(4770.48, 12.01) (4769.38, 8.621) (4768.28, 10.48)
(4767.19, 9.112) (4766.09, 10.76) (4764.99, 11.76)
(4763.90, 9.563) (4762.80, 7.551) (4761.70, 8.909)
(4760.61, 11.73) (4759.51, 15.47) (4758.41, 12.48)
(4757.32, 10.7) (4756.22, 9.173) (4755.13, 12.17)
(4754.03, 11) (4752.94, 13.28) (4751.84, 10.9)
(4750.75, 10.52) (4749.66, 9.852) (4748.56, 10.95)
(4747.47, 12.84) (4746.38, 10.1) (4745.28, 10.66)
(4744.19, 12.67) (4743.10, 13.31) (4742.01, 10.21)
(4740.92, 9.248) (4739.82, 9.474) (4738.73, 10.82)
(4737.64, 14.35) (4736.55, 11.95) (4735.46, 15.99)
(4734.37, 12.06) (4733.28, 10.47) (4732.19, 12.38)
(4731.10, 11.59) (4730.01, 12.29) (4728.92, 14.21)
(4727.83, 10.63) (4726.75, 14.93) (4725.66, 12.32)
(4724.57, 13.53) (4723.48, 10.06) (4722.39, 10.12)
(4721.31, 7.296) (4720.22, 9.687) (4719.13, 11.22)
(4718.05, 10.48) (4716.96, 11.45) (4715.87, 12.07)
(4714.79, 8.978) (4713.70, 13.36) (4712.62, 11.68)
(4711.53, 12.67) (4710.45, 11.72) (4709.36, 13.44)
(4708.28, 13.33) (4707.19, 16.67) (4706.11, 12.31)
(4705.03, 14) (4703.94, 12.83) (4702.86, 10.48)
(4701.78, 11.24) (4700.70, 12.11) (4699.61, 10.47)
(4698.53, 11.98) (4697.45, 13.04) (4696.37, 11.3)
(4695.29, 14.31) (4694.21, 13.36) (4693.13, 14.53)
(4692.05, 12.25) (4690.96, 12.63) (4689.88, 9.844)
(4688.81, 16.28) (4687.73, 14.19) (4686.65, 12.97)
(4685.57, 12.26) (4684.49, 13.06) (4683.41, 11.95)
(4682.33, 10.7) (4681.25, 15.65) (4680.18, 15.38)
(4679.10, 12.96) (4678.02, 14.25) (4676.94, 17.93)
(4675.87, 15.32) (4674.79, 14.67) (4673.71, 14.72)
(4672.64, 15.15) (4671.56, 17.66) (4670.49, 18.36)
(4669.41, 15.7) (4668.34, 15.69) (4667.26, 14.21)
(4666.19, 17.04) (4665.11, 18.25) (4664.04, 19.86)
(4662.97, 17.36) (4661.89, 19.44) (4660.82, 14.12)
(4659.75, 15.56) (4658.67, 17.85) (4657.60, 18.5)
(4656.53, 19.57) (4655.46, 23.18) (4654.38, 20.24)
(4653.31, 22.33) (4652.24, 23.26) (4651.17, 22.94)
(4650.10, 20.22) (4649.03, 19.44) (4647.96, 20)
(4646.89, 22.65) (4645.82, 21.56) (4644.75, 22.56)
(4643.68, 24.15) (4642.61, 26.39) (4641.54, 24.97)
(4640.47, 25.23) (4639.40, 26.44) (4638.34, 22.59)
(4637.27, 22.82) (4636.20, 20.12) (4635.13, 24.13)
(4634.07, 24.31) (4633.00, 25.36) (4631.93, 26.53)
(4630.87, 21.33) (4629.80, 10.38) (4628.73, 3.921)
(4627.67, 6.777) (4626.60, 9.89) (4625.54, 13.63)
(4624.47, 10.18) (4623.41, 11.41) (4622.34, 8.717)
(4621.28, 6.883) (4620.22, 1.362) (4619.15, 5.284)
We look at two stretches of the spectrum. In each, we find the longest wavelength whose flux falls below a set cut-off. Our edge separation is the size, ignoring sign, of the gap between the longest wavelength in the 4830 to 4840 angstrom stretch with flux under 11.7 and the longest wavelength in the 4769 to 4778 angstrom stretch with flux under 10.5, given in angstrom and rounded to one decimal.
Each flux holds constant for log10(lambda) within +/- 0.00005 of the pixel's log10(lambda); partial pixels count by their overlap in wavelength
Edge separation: 63.1 angstrom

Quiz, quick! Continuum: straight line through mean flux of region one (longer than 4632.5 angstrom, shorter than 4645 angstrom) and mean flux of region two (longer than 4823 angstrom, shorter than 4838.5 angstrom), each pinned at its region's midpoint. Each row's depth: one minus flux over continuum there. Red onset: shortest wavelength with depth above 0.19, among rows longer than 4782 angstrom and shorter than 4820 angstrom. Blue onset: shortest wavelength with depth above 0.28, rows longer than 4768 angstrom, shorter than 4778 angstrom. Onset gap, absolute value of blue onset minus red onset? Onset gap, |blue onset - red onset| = 15.4 angstrom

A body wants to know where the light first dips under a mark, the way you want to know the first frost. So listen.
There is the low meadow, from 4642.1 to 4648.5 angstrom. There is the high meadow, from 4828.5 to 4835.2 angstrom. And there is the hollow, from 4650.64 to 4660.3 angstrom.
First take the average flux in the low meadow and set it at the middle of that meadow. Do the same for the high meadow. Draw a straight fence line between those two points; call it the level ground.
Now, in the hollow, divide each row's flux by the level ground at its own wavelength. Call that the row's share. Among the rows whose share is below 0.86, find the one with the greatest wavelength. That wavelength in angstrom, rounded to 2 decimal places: 4659.75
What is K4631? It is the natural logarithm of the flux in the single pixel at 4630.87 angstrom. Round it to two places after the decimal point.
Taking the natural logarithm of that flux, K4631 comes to 3.06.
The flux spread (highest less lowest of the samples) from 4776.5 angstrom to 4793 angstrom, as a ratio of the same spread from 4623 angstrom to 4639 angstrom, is 0.3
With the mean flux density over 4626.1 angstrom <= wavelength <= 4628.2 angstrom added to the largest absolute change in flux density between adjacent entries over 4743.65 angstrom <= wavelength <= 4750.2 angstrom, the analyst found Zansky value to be 11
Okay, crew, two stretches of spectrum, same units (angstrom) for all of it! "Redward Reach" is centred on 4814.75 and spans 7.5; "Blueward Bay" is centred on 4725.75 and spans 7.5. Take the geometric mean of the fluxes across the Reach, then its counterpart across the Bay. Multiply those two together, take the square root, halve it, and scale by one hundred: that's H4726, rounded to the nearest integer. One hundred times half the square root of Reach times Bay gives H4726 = 527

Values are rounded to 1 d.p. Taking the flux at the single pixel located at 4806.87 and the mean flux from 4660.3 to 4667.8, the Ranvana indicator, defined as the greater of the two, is 17.2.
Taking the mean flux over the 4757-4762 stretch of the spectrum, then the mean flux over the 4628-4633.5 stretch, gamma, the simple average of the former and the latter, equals 15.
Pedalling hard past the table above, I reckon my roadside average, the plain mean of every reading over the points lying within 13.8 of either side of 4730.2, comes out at 11.6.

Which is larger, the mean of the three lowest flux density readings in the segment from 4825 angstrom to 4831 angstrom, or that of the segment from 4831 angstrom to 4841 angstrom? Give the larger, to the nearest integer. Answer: 11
